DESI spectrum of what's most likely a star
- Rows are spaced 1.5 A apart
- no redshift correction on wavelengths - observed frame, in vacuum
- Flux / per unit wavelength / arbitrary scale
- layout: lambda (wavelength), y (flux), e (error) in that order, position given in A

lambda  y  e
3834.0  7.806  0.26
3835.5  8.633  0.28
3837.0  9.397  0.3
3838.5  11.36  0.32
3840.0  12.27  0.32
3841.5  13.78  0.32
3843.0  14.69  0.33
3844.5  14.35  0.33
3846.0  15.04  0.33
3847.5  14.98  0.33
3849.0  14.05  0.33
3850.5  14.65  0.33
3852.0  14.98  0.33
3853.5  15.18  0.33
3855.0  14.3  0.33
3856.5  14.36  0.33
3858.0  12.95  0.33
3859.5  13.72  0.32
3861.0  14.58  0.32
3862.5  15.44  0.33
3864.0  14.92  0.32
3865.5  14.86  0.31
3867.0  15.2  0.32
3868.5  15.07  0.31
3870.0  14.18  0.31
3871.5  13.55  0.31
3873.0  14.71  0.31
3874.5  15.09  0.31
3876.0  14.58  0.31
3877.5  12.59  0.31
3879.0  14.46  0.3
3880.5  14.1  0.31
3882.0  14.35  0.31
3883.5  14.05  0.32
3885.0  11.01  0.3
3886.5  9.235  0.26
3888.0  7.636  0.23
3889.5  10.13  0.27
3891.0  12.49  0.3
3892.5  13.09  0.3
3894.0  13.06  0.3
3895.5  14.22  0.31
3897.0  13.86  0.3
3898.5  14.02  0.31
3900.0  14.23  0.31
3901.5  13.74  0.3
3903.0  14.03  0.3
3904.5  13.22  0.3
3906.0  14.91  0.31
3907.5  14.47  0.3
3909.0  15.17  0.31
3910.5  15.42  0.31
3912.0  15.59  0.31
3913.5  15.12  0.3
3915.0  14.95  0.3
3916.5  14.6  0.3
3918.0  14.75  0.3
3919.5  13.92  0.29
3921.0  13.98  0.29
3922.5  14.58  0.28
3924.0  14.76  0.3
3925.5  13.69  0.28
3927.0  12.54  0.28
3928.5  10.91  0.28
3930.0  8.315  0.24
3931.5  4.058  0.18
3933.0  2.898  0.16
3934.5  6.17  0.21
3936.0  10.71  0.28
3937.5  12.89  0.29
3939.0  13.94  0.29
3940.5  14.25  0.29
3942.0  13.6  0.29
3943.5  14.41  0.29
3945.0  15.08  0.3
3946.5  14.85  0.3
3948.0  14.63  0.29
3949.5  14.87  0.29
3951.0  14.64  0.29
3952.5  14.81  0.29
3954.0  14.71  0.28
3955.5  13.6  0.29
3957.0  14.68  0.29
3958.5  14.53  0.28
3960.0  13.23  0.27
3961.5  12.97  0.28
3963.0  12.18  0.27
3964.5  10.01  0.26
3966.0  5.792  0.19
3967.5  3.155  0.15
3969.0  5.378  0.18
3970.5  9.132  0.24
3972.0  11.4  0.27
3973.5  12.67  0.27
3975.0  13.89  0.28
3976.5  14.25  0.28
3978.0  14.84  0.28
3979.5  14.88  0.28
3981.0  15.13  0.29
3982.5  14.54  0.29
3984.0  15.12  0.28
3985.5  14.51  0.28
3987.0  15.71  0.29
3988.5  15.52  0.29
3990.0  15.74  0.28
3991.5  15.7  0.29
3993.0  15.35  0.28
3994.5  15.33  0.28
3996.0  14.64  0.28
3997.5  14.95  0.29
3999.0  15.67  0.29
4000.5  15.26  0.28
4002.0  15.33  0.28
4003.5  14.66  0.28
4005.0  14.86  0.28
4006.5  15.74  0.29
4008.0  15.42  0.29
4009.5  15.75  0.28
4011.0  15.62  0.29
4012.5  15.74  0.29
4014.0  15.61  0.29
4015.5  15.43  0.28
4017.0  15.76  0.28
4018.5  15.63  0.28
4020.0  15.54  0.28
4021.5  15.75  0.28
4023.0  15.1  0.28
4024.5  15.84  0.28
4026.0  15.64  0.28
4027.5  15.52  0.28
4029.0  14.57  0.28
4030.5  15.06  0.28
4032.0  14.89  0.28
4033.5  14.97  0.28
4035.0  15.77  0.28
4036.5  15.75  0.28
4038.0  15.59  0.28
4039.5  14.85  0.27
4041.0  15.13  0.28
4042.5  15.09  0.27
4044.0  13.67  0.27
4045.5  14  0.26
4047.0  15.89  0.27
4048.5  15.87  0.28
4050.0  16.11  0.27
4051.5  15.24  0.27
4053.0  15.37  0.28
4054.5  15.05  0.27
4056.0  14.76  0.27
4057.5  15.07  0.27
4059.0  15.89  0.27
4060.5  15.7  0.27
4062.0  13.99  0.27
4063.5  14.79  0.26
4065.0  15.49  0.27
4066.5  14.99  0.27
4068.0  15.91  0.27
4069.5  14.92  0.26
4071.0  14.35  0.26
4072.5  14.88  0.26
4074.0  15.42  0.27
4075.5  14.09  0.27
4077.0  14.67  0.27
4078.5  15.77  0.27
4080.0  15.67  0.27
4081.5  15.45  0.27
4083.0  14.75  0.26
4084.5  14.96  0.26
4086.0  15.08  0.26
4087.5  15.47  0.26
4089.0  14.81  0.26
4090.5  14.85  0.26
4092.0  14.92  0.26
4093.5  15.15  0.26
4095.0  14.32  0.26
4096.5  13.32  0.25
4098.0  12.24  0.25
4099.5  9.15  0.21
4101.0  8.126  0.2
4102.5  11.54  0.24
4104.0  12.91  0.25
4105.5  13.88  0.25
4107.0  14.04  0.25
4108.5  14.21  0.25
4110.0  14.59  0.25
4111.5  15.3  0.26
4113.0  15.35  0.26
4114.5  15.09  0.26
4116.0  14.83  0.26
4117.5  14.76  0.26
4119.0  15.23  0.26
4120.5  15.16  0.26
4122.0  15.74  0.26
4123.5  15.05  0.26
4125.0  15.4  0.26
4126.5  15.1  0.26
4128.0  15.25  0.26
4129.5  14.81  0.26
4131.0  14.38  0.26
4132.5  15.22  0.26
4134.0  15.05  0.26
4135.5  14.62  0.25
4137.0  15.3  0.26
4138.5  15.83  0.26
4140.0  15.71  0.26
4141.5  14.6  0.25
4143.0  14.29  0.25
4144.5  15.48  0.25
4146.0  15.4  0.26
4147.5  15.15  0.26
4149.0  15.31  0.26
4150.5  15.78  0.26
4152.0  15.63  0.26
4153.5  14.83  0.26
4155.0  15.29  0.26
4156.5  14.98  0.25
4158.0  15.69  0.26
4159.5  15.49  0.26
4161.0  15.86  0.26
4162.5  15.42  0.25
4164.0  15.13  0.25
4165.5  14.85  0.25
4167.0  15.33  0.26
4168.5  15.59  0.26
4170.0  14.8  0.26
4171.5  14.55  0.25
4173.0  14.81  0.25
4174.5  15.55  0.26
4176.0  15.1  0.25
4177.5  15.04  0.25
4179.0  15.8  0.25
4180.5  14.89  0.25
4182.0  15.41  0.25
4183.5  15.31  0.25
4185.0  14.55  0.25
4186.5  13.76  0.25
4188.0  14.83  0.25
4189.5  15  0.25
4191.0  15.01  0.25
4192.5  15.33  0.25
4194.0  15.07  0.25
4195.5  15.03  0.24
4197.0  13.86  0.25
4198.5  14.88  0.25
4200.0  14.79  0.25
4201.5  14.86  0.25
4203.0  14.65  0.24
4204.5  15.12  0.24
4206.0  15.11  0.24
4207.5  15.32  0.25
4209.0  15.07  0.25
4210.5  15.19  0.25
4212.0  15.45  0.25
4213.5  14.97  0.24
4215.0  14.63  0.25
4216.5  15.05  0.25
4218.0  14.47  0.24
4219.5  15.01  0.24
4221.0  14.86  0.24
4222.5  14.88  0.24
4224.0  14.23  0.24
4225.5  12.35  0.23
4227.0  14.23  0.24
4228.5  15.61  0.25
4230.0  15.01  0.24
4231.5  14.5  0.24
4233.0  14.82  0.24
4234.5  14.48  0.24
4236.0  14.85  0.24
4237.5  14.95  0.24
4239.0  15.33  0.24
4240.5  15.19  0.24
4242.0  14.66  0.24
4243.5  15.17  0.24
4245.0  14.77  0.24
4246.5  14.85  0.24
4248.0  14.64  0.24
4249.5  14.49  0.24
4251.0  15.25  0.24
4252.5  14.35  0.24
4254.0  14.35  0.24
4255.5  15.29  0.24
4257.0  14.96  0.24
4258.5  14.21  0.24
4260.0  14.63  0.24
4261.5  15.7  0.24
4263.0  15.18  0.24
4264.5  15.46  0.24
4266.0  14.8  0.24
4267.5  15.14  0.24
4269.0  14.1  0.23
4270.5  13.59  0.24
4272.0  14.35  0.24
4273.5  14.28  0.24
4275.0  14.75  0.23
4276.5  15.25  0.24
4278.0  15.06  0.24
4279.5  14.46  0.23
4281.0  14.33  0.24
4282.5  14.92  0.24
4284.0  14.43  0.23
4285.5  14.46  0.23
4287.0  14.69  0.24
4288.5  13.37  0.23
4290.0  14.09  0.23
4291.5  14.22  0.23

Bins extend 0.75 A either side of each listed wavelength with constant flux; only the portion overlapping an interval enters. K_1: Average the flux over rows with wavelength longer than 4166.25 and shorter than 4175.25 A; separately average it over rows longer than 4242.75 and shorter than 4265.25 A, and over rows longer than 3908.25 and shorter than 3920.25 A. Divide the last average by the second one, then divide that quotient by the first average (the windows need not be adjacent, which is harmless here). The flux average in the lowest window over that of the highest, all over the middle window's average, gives 0.0664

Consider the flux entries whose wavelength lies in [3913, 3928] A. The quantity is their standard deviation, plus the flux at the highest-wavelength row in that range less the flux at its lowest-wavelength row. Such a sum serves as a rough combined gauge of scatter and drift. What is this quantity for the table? -1.8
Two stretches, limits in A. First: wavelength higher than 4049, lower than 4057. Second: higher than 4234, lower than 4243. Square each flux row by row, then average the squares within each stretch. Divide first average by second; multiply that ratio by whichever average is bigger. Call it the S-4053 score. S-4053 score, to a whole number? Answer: 247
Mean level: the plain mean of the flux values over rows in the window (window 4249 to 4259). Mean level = 14.7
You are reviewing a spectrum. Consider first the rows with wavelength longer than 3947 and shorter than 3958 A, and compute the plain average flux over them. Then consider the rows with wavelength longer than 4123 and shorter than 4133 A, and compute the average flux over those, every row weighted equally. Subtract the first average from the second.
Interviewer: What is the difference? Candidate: 0.5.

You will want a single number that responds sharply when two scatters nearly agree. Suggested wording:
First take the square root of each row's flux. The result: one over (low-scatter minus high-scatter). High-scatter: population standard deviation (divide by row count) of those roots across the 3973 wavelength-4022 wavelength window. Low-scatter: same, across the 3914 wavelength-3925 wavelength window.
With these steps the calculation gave -26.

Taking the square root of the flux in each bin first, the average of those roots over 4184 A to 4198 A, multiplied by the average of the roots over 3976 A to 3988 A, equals 14.8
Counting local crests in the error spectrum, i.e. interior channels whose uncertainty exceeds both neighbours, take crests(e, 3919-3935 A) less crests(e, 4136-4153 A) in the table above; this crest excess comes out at 1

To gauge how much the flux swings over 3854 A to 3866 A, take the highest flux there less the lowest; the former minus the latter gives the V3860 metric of 2.5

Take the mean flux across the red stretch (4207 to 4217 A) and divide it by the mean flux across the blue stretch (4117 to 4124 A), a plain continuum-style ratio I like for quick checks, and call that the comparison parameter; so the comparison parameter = 0.99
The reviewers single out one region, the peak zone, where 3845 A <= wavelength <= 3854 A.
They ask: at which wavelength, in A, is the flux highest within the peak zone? 3853.5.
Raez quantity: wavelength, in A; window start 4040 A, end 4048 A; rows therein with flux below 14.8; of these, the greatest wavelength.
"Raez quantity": 4045.5 A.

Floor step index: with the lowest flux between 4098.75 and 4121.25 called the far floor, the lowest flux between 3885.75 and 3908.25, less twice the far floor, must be -8.6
